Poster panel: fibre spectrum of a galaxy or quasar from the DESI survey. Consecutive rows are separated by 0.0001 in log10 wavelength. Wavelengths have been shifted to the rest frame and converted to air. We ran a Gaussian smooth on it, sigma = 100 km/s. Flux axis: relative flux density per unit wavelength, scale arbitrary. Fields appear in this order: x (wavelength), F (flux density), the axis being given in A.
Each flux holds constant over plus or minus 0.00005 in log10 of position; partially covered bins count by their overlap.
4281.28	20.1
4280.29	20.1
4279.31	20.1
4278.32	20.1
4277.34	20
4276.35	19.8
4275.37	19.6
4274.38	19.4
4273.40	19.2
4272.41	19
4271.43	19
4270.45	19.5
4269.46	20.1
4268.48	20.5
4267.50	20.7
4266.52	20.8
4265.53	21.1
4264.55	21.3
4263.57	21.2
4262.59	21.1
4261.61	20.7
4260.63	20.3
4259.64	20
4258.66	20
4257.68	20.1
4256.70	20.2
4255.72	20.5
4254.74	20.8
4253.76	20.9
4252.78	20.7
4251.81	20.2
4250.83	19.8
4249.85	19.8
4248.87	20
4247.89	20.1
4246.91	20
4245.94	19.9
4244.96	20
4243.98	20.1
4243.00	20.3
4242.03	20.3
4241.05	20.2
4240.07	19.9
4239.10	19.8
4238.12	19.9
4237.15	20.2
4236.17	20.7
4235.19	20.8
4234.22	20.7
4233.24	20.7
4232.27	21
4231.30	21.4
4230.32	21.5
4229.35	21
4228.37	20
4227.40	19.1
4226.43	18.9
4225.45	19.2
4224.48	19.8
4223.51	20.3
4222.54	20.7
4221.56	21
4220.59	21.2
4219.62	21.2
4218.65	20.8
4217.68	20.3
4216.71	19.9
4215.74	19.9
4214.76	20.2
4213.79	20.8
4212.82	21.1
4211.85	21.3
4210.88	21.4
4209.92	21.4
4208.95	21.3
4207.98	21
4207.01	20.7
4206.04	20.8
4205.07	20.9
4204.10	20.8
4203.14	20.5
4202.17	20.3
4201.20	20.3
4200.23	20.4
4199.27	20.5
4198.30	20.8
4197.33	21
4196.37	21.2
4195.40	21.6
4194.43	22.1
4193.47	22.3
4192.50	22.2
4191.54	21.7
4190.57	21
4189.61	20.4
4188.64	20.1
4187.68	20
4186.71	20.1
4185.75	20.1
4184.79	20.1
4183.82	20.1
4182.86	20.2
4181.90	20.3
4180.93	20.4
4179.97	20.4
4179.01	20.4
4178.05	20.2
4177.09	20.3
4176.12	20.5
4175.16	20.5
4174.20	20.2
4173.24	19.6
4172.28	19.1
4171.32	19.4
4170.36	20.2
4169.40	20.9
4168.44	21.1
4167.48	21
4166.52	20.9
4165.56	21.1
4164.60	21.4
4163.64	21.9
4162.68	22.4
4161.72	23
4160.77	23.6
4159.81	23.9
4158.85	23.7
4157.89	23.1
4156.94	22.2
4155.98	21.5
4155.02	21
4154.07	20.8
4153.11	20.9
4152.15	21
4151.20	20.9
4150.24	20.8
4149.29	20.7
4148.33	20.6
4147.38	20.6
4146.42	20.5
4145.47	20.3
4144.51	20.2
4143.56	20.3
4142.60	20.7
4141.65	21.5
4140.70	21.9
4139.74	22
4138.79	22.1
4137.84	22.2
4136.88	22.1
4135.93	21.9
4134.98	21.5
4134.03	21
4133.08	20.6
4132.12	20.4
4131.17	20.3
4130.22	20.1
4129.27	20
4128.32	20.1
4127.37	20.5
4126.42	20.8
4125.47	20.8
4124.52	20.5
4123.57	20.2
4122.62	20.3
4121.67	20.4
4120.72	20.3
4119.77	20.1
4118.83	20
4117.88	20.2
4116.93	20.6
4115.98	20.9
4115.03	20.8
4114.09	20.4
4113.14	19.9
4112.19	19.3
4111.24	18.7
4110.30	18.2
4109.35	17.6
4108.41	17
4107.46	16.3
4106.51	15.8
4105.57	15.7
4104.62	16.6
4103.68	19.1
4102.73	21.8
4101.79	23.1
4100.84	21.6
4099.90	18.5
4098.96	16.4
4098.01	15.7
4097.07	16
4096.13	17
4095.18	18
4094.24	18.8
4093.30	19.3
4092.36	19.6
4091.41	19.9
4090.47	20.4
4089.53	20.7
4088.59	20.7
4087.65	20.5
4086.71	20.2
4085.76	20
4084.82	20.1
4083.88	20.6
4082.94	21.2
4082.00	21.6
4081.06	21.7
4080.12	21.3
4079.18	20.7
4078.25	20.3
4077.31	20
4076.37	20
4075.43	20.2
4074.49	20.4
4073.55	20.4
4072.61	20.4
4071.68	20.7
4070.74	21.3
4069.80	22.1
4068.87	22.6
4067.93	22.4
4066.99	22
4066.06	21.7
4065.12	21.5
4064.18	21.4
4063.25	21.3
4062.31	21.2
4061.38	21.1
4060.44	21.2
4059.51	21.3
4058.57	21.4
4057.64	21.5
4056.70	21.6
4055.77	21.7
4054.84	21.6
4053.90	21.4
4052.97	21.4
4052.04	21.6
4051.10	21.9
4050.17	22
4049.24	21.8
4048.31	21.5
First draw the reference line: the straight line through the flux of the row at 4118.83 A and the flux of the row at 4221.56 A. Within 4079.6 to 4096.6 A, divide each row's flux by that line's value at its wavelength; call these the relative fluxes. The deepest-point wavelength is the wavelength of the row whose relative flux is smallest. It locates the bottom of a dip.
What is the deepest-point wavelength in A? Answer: 4096.13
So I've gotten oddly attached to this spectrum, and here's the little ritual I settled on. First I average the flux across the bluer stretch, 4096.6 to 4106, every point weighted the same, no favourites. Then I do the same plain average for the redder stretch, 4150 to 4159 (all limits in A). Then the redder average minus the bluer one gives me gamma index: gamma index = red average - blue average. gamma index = 3.1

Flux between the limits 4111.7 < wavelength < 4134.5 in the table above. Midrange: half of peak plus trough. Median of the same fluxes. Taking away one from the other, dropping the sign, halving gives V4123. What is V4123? 0.10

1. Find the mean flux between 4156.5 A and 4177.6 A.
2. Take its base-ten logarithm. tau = 1.33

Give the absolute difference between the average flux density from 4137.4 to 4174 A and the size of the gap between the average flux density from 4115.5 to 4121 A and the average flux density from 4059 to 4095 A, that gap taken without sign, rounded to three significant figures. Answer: 20.8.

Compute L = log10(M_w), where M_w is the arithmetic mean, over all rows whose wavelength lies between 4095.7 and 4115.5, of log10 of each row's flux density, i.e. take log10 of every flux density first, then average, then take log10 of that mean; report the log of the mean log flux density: 0.101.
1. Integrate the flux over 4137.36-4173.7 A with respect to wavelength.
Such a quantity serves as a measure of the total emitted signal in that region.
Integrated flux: 774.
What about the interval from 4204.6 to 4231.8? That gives 561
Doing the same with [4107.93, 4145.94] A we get 776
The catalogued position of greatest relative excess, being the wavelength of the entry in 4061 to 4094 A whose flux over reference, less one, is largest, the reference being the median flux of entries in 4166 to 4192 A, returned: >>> 4068.87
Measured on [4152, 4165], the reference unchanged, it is 4159.81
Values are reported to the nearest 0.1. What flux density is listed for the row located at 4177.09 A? 20.3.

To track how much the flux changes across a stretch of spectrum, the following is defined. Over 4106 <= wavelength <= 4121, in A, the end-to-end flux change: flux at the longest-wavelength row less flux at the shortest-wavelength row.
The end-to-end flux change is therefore 4.5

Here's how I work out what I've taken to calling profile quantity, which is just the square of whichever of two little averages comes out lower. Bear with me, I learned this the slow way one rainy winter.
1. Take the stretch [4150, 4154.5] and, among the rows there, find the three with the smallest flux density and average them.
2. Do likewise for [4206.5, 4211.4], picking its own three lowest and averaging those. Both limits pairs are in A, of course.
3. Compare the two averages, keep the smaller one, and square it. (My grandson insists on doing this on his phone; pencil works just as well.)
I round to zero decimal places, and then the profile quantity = 434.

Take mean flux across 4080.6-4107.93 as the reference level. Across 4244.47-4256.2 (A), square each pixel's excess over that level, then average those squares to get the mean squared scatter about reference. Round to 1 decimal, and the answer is 1.2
